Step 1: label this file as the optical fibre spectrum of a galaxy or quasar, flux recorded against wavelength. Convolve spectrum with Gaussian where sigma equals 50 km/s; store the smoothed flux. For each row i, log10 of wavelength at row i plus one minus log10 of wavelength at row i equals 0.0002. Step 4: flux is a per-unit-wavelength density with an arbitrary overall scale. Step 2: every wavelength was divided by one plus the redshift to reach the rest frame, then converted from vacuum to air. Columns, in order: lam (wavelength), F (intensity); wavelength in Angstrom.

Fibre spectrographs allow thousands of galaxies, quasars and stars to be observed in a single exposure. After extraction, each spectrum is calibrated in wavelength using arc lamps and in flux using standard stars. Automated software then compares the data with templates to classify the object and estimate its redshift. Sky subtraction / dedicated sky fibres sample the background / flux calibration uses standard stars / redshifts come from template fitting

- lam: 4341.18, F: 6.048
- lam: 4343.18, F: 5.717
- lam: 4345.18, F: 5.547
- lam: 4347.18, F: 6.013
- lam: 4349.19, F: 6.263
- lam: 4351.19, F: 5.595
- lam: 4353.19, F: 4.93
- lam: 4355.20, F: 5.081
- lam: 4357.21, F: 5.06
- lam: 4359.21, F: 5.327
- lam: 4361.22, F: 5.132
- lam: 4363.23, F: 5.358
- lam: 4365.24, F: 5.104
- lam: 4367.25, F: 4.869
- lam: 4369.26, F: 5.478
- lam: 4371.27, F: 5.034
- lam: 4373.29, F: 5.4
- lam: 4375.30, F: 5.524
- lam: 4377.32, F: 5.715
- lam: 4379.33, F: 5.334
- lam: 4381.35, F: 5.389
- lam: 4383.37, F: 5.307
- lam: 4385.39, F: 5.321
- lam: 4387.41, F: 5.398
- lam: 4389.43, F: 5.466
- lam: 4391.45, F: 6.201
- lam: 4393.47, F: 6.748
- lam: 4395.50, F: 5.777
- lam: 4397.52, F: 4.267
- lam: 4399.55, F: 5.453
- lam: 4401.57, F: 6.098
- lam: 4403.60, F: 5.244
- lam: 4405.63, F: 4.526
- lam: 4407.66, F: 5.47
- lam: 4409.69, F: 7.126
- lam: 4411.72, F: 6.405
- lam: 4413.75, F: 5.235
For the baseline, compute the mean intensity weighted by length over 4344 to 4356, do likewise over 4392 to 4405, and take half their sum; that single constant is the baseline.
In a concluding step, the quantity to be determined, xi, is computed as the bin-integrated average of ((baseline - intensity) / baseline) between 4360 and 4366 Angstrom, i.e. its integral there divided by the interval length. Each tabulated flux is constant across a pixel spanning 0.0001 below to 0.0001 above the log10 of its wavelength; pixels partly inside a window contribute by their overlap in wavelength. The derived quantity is 0.068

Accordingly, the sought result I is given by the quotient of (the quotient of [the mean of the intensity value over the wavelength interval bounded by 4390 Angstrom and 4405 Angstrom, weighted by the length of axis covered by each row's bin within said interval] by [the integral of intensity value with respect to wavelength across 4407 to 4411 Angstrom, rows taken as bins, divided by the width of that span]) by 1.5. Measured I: 0.590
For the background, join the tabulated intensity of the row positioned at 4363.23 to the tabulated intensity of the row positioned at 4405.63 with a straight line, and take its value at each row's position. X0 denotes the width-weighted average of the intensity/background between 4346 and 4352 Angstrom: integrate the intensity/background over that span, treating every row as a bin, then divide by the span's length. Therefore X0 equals 1.06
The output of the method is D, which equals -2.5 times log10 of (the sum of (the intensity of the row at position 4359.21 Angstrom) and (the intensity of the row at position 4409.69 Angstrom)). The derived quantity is -2.74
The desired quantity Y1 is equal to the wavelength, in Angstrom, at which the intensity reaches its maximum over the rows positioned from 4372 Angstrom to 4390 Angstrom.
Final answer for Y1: 4377.32 Angstrom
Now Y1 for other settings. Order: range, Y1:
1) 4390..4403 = 4393.47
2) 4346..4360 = 4349.19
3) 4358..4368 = 4363.23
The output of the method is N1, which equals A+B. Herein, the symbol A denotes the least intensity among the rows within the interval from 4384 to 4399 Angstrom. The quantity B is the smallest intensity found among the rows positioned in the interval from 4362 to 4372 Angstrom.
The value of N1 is 9.1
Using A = 4.267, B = 4.869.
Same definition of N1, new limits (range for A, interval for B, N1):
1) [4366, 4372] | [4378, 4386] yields 10.2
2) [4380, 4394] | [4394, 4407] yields 9.6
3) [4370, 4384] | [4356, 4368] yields 9.9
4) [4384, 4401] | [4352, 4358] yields 9.2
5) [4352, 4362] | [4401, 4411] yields 9.5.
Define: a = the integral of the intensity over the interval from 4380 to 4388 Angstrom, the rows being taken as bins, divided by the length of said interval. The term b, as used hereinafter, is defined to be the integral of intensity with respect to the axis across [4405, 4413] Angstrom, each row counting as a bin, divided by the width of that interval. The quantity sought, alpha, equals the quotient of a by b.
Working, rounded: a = 5.35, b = 5.93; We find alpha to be 0.90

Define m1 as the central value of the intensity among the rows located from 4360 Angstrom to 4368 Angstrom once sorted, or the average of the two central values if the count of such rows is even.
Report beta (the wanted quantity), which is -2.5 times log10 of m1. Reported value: -1.77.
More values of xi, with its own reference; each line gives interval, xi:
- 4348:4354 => -0.008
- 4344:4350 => -0.061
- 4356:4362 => 0.074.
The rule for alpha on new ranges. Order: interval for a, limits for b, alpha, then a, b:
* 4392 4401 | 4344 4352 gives 0.96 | 5.62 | 5.86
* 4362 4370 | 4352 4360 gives 1.02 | 5.19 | 5.11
